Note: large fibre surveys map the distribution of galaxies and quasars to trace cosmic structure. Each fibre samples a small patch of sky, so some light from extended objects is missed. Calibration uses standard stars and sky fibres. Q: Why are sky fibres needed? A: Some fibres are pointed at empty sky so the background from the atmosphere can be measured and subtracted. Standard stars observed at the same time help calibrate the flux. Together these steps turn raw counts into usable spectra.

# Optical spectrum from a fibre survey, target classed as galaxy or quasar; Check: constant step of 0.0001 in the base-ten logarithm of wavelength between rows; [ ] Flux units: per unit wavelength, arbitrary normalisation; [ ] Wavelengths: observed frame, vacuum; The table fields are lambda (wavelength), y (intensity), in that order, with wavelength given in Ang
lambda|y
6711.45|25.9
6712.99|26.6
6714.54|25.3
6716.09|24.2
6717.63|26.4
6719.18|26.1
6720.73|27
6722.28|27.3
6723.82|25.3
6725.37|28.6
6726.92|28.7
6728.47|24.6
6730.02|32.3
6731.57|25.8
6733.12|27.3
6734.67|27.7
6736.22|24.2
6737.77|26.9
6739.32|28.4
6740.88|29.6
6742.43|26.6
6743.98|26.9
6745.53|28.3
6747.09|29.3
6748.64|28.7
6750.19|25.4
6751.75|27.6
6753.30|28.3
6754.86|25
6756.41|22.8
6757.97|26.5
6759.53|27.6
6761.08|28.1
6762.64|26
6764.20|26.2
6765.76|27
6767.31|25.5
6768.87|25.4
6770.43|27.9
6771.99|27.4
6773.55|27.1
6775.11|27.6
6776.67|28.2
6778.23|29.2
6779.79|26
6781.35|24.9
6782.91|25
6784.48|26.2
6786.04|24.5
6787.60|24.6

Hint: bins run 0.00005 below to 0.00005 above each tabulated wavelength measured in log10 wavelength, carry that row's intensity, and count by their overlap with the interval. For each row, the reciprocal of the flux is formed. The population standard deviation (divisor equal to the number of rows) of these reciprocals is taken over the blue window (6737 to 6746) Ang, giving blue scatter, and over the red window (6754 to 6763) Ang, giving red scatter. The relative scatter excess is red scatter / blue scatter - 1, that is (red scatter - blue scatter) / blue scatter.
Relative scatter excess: 1.0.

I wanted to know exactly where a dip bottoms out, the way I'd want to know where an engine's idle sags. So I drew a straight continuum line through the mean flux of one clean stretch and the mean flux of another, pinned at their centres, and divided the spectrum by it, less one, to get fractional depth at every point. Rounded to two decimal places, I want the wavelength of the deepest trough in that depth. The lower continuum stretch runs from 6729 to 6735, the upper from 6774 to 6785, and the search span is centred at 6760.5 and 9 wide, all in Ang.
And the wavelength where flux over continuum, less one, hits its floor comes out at 6756.41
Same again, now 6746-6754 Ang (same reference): 6750.19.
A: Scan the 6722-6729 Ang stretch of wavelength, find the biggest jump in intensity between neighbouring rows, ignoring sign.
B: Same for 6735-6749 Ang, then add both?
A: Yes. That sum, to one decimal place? 7.1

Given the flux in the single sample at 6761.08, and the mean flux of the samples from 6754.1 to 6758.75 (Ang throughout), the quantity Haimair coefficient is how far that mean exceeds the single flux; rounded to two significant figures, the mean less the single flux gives -3.3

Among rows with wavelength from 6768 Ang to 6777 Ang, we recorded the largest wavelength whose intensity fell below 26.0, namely 6768.87 Ang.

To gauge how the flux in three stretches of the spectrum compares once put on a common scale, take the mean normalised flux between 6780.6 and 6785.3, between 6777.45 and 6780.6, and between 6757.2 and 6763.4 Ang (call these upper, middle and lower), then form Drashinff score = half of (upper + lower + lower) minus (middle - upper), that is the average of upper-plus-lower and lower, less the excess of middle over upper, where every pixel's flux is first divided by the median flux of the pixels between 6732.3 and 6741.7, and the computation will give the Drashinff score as 1.36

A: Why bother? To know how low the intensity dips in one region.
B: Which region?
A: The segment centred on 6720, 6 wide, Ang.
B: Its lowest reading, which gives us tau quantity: 26.1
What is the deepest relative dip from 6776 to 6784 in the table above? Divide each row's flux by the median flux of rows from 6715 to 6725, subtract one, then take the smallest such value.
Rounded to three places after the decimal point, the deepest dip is -0.051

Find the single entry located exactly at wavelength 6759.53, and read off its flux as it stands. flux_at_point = 27.6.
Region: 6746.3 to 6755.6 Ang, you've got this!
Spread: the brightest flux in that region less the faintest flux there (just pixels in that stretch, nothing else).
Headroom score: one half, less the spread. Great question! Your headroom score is -3.8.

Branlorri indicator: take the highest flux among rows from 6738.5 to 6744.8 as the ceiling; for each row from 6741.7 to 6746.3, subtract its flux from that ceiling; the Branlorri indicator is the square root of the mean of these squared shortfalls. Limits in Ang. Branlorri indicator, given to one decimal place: 2.4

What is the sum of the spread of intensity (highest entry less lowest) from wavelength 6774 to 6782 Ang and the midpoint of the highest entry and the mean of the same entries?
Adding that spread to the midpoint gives 32.5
